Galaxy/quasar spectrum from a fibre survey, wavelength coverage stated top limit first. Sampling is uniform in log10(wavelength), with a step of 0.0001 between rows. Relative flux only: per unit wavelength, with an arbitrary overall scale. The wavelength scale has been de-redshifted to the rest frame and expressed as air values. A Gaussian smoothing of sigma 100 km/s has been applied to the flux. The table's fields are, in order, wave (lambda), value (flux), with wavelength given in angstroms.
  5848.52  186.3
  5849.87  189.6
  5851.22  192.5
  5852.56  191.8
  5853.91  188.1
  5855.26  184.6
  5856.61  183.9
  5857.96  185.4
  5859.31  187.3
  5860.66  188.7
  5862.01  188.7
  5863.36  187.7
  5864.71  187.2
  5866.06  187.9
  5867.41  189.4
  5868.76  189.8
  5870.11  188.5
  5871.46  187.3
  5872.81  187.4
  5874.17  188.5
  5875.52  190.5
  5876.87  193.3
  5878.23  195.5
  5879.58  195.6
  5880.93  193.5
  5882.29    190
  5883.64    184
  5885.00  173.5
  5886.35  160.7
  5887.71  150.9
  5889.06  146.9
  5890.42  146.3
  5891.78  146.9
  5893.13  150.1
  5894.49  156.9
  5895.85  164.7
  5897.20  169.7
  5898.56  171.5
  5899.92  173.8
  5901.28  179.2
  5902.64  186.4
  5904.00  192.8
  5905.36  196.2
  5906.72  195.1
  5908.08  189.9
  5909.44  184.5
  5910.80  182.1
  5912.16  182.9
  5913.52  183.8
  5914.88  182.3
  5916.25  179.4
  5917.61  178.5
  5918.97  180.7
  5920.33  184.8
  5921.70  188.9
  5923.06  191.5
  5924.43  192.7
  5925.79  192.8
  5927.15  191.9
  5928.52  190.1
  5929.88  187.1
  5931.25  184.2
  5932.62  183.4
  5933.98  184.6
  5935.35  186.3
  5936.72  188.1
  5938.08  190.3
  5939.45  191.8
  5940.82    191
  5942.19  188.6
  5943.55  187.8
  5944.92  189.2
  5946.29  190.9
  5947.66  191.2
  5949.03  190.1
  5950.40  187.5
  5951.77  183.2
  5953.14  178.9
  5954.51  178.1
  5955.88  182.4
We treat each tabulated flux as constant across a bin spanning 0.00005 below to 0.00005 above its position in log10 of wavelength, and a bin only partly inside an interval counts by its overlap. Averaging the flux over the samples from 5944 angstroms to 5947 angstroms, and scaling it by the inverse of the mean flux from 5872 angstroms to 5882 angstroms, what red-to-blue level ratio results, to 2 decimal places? 0.99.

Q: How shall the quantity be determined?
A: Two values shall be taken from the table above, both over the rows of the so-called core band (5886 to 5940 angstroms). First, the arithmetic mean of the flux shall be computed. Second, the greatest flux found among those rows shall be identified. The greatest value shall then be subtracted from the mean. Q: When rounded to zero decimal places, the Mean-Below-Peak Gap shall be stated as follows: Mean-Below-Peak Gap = -17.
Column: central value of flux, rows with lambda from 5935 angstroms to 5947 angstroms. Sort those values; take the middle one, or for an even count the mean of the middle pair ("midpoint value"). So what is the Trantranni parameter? 189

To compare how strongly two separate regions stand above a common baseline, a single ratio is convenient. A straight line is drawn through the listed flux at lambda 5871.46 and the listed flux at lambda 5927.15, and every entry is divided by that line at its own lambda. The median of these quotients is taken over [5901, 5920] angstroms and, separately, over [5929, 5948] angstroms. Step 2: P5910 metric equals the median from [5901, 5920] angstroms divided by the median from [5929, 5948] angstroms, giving 0.98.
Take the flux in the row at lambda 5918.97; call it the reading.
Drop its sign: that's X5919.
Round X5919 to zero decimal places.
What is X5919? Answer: 181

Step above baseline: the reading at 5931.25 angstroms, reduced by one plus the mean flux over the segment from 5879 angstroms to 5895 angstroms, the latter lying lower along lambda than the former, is 17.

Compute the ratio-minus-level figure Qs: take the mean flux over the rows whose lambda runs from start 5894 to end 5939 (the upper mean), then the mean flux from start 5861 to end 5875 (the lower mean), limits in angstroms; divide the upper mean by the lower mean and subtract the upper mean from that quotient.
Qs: -183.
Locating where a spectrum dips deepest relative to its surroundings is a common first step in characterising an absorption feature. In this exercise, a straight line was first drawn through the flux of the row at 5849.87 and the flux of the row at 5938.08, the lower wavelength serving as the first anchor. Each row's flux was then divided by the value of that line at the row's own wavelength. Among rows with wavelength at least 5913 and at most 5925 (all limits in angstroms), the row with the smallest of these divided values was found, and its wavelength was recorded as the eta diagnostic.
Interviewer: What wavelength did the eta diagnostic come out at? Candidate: 5917.61 angstroms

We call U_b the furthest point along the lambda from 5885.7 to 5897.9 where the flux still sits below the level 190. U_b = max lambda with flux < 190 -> 5897.20 angstroms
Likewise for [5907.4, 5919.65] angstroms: 5918.97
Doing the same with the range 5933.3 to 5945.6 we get 5944.92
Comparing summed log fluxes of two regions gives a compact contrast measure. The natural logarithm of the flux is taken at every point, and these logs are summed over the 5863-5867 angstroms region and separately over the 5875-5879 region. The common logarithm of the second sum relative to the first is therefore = 0.0024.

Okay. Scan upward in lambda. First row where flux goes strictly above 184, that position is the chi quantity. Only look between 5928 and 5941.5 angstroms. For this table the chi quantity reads 5928.52 angstroms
